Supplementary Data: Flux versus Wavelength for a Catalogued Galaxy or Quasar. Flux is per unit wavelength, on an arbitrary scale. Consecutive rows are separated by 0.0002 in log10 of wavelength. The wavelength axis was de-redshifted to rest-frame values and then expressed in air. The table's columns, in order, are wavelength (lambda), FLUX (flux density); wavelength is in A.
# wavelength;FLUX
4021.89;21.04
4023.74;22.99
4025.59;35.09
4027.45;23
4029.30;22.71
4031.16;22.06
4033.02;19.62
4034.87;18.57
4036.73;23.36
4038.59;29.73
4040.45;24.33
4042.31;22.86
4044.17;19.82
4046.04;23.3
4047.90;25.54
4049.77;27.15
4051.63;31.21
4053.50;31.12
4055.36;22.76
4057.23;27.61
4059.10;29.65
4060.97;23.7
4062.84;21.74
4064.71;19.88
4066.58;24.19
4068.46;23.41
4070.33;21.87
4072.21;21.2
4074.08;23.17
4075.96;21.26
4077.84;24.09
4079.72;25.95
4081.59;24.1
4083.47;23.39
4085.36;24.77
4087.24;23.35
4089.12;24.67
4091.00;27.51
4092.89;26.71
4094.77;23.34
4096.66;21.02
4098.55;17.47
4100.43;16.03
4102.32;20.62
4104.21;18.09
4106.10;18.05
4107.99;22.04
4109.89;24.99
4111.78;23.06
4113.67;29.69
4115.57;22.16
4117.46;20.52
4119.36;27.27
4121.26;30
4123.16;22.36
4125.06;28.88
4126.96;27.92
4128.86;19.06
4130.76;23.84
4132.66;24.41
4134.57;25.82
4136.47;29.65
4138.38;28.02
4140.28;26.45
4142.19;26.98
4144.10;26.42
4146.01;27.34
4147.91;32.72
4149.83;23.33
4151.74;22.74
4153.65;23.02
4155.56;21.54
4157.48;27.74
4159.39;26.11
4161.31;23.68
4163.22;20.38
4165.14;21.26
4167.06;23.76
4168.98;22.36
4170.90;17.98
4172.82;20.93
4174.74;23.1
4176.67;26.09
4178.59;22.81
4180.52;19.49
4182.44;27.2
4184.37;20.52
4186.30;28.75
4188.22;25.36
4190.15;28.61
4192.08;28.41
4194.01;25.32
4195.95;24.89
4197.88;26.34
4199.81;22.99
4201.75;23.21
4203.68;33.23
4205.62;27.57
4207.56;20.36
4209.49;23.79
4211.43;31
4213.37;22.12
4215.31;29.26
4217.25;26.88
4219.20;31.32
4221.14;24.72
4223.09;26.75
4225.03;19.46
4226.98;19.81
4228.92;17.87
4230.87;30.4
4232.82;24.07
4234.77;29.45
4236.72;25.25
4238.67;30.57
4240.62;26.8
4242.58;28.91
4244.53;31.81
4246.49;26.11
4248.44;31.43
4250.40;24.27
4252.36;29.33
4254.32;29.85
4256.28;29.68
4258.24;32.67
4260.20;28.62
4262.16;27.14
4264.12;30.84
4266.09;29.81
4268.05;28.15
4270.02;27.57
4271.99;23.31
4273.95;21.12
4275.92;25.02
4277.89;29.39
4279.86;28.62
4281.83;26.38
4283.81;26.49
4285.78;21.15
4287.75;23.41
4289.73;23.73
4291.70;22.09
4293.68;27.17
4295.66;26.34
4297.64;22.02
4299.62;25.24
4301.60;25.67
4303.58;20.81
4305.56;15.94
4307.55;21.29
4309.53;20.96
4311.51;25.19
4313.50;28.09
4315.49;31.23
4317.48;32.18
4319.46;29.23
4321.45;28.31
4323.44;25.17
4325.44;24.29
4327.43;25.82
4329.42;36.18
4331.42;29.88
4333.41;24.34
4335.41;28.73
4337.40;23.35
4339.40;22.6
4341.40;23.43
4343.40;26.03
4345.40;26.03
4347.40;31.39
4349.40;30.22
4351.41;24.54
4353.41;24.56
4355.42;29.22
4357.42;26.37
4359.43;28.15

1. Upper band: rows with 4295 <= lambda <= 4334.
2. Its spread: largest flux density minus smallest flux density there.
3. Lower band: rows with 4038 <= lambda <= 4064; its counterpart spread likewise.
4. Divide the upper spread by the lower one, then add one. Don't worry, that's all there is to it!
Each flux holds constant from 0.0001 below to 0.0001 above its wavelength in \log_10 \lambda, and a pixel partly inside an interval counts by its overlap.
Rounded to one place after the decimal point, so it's 2.8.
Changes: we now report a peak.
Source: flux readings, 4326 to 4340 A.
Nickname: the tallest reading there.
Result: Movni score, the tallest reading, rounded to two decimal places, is 36.18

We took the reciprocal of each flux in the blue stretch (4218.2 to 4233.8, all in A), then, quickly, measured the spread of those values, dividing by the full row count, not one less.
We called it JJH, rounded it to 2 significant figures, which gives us 0.0084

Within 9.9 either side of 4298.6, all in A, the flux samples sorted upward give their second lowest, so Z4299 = 20.81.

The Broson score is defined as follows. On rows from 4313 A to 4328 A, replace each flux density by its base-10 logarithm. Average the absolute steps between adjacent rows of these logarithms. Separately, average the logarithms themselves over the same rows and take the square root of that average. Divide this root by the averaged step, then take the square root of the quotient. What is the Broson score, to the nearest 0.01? 6.37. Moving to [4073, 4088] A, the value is 6.11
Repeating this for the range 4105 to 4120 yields 3.79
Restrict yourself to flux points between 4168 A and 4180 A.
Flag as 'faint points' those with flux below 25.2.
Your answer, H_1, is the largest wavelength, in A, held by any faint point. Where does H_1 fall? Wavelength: 4178.59 A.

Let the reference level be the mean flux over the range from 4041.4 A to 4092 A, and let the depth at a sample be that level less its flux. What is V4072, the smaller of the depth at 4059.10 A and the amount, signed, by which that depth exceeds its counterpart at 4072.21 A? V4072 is -8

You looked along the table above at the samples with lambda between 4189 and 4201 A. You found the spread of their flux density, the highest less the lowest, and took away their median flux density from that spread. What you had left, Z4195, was -20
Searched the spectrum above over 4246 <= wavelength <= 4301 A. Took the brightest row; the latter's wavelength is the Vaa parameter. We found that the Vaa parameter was 4258.24 A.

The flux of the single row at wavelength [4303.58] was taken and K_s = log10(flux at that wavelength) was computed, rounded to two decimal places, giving 1.32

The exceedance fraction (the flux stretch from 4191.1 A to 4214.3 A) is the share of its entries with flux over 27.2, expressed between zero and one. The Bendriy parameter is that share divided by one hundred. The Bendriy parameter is 0.0033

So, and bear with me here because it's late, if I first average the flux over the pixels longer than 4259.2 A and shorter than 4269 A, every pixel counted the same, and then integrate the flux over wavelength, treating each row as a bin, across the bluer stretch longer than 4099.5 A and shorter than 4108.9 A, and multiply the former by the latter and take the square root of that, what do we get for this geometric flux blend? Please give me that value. 72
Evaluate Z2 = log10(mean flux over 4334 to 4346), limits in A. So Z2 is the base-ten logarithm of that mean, 1.40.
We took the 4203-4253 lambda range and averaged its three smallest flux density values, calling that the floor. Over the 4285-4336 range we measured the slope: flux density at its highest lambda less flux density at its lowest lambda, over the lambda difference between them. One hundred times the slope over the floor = 0.8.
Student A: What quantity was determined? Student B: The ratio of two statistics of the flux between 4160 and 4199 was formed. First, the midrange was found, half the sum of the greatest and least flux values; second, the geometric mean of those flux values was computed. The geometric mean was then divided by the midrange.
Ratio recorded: 1.01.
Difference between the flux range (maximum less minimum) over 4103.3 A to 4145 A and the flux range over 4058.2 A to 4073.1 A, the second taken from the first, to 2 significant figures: 2.2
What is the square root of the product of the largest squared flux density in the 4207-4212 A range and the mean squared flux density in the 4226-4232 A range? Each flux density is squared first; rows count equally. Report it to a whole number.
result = 724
